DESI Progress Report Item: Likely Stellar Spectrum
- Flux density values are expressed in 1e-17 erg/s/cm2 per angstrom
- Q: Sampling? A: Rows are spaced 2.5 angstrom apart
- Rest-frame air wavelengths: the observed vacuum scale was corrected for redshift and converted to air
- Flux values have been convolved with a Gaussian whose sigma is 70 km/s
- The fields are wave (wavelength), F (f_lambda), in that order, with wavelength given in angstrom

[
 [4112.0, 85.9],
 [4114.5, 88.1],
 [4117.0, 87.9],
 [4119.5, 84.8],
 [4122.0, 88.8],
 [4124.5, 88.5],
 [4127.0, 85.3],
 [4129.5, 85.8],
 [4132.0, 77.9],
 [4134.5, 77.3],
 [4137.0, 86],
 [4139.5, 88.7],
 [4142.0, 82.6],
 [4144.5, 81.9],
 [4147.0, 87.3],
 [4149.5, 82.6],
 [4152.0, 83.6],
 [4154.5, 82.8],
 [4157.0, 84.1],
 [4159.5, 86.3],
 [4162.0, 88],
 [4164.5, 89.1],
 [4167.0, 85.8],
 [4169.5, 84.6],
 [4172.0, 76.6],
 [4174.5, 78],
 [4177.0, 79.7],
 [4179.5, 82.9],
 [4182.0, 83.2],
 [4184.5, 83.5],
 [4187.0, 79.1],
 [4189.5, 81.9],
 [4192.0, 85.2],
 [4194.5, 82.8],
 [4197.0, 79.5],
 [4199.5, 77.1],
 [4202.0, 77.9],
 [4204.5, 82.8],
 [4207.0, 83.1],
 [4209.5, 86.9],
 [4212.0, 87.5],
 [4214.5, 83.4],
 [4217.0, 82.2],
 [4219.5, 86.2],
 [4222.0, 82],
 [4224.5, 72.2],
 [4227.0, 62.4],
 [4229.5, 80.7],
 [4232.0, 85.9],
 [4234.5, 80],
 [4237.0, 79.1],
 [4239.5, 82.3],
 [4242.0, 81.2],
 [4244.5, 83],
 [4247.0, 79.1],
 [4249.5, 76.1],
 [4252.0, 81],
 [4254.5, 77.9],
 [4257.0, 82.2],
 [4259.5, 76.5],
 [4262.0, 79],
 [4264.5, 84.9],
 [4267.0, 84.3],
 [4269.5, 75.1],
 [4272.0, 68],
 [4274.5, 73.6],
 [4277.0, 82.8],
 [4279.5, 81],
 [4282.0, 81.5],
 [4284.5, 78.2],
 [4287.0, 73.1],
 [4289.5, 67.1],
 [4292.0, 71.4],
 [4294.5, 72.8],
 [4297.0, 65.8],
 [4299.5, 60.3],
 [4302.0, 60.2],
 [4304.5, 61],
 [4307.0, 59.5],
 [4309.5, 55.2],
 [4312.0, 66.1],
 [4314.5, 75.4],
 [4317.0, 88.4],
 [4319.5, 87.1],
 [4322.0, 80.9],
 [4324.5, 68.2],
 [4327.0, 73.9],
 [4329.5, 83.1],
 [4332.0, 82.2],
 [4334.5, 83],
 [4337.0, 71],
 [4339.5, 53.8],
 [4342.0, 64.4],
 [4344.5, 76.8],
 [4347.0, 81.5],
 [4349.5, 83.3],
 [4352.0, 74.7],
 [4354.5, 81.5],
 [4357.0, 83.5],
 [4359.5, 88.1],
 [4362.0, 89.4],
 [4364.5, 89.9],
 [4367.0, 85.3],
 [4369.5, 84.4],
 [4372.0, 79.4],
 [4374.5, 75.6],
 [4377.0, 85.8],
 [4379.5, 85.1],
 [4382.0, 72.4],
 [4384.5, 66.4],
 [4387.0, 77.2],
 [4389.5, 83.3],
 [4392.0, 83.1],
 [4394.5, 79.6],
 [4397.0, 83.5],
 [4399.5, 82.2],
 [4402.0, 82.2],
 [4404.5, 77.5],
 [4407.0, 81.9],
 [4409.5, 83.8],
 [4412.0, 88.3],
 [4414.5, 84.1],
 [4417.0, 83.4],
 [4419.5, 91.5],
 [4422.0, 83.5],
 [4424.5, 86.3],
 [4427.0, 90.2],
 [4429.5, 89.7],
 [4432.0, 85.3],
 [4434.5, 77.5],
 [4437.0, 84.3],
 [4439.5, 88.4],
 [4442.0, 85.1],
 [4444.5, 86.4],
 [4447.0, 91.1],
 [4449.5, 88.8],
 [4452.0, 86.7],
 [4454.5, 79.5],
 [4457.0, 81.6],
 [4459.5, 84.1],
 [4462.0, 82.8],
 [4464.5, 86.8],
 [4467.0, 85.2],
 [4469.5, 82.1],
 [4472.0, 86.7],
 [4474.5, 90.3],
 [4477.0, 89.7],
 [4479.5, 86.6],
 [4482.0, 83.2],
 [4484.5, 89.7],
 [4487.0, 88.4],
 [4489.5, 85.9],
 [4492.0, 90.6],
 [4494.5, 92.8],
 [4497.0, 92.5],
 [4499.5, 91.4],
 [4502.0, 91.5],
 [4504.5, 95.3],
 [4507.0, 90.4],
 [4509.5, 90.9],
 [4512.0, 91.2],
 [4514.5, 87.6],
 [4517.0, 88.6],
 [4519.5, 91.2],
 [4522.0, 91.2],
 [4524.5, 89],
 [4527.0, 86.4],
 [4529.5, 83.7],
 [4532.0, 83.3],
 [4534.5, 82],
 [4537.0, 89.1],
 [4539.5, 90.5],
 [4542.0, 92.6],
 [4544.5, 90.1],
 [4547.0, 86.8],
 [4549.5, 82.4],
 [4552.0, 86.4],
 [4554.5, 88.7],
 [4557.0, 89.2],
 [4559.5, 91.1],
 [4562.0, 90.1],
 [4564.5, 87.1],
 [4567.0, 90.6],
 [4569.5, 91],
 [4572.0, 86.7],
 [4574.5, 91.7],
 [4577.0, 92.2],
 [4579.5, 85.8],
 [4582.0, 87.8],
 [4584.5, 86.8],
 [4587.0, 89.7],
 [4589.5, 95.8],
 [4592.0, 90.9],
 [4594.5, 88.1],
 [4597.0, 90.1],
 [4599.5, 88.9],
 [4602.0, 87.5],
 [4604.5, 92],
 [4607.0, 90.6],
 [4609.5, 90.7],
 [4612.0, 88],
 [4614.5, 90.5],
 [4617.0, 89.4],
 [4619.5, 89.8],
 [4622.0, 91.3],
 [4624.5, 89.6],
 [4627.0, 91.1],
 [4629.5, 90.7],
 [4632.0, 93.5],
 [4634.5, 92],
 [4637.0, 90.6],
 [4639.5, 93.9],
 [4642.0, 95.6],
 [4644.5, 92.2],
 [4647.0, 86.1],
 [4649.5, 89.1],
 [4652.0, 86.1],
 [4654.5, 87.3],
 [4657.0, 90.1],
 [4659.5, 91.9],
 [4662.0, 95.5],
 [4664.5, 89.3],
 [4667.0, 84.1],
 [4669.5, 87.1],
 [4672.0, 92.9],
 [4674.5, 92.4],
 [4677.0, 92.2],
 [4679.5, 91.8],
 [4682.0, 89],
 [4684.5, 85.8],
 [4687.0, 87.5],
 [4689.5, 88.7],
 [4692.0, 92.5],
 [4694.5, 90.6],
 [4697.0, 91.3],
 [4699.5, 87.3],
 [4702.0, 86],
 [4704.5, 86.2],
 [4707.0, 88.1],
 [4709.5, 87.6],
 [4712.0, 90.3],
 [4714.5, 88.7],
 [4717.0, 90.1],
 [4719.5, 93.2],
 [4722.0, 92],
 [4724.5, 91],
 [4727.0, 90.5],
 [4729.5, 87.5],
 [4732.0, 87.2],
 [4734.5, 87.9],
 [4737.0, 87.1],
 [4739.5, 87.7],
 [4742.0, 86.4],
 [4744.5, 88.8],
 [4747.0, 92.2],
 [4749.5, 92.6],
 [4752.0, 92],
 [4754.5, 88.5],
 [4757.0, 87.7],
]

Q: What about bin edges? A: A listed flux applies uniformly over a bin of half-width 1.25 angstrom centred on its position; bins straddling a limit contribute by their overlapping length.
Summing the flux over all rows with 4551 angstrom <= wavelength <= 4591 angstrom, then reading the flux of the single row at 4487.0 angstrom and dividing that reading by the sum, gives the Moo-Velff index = 0.062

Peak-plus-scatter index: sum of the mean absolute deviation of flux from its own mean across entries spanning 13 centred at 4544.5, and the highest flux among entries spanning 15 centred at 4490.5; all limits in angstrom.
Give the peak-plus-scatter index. 95.9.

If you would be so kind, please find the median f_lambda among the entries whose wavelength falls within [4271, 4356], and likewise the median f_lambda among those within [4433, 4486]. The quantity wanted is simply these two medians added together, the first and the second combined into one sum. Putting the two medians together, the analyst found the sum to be 160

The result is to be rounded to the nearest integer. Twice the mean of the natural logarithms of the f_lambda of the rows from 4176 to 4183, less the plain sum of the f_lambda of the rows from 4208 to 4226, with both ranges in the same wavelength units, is -572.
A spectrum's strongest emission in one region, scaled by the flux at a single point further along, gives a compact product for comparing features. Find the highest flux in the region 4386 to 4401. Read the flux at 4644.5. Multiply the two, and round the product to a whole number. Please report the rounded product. 7699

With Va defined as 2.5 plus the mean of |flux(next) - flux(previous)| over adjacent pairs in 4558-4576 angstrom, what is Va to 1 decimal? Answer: 5.4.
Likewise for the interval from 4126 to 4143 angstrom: 6.9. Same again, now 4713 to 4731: 4.2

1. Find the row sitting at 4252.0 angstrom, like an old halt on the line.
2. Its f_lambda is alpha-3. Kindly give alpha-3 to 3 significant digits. 81.0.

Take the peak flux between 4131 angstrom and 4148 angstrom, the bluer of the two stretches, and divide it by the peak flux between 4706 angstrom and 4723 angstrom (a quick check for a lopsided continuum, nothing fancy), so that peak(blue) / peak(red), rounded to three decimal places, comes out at 0.952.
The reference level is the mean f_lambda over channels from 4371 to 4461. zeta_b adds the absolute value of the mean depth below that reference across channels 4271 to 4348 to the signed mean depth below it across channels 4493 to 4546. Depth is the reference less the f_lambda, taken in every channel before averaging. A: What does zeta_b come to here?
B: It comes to 4.3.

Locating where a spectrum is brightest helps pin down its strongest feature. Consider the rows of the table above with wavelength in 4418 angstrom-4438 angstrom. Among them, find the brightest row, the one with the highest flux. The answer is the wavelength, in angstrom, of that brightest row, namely 4419.5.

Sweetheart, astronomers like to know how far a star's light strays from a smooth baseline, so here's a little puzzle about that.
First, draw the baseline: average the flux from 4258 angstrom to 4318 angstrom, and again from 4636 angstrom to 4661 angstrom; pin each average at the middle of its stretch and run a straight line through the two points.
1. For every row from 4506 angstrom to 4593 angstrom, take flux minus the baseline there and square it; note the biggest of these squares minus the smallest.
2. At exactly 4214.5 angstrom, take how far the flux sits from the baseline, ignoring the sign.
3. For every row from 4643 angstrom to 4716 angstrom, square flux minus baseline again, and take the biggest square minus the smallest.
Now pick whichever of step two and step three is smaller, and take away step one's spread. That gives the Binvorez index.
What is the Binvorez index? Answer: -56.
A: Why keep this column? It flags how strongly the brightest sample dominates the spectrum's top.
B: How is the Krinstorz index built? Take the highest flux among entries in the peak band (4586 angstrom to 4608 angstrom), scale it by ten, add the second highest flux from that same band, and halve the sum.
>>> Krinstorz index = 525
